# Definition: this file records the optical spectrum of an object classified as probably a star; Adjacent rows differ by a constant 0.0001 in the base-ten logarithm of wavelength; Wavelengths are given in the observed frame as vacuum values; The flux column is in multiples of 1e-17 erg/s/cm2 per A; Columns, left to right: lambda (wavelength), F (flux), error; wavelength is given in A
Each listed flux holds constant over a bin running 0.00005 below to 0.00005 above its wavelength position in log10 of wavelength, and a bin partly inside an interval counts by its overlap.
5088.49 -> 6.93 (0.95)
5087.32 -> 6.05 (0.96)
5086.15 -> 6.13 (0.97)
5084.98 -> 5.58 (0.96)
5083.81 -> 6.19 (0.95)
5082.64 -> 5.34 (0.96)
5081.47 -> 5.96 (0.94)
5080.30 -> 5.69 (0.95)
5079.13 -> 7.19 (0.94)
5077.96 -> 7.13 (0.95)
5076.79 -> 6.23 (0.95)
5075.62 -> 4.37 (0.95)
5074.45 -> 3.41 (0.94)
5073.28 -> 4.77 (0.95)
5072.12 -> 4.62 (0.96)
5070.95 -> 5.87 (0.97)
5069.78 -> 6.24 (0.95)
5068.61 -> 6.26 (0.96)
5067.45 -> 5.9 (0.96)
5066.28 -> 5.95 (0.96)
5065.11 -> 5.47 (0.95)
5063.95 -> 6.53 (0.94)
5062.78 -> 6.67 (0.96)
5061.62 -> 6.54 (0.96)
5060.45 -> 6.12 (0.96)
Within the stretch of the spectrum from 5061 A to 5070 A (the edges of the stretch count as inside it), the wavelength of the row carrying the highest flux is 5062.78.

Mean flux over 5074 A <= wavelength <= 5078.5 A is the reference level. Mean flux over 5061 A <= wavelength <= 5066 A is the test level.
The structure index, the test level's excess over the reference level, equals 1.0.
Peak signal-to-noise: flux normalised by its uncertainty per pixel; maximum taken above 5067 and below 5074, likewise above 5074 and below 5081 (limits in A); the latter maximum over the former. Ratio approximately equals 1.16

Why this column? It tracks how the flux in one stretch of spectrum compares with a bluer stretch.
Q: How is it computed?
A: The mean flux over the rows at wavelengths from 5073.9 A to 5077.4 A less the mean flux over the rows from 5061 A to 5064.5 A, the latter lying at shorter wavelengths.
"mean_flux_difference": -1.9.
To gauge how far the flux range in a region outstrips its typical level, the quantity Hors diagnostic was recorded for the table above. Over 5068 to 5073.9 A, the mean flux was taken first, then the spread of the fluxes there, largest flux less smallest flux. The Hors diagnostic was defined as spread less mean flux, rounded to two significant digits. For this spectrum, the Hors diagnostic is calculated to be -3.9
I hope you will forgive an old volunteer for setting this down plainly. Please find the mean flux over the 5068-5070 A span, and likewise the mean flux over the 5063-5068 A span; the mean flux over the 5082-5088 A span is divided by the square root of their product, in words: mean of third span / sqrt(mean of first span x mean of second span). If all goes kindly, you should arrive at 0.96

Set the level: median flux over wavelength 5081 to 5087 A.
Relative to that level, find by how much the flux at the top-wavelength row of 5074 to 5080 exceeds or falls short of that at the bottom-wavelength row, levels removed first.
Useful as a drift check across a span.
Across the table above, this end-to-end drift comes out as 3.8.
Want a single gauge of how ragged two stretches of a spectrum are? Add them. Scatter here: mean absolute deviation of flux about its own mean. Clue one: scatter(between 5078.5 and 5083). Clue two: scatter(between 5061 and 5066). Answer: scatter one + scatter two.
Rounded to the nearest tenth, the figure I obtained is 1.0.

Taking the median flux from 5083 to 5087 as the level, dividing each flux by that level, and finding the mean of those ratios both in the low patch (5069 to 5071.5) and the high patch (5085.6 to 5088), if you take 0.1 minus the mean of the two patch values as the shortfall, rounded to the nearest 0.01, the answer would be -0.89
